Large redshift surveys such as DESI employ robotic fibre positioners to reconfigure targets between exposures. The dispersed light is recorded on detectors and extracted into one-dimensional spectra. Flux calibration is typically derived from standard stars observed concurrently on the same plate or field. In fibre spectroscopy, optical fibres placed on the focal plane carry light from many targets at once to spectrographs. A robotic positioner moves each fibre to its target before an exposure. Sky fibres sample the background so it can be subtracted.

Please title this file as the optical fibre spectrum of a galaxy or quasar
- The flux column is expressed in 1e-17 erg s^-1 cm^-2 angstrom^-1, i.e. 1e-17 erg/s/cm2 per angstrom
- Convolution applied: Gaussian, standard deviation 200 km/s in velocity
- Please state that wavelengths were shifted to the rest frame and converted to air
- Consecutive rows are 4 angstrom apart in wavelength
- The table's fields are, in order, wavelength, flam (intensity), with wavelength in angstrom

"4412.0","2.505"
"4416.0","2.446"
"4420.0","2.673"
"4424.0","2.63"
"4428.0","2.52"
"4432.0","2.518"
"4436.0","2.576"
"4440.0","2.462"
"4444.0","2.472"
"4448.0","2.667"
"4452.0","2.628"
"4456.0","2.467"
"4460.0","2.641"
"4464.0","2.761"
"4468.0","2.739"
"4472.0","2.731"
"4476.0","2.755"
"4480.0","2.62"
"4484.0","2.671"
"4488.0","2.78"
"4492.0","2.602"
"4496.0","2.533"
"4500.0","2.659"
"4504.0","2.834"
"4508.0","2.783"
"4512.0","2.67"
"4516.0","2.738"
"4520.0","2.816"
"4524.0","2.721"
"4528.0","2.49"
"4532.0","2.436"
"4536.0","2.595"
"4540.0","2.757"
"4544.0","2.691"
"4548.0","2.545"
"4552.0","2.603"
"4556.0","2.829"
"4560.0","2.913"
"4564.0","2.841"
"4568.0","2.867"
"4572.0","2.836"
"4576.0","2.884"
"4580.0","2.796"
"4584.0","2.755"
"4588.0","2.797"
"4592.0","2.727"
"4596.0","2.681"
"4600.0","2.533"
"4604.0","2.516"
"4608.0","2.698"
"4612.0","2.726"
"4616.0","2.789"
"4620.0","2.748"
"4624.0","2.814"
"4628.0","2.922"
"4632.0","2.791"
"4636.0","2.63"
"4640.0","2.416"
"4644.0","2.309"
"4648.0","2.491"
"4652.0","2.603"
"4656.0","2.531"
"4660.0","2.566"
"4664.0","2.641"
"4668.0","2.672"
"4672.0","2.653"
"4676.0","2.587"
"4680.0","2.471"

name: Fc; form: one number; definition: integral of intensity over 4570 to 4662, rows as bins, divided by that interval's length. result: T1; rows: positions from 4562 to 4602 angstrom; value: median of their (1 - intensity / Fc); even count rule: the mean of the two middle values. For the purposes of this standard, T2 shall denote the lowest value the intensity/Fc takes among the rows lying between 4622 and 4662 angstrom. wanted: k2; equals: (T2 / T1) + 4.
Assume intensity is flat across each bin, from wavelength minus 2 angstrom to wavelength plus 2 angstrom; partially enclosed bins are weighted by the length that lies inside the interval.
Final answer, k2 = -15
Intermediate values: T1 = -0.045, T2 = 0.86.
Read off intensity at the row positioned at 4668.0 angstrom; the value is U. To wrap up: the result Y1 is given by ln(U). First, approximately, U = 2.672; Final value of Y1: 0.98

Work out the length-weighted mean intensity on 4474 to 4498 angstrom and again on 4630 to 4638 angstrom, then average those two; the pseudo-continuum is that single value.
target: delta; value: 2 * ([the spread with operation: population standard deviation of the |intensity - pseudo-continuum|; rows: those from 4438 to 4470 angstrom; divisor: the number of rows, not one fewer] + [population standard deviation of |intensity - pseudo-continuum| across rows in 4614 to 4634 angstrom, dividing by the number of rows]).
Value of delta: 0.283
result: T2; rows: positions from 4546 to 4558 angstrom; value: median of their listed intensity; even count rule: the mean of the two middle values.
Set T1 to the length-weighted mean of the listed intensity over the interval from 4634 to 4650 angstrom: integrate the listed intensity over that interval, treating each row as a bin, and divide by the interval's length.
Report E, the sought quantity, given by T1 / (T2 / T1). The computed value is 2.3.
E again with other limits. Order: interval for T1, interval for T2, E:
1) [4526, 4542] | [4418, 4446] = 2.6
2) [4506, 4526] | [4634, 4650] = 3.1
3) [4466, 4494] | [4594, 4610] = 2.8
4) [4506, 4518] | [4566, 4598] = 2.7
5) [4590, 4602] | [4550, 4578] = 2.5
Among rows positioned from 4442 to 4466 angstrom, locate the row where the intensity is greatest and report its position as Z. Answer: 4464.0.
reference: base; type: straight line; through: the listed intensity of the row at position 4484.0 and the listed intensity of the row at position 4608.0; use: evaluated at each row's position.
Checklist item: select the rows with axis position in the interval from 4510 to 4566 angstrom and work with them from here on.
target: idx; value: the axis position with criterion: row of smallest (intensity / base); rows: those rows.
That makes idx 4532.0 angstrom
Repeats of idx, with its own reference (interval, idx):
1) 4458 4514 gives 4496.0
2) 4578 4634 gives 4604.0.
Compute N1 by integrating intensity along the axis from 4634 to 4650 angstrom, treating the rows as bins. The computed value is 39.4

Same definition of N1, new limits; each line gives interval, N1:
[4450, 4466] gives 42.0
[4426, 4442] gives 40.3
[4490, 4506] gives 42.5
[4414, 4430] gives 41.1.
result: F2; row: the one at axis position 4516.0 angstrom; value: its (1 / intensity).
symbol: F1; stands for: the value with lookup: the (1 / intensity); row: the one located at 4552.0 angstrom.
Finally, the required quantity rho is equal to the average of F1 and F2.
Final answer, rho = 0.3747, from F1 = 0.384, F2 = 0.365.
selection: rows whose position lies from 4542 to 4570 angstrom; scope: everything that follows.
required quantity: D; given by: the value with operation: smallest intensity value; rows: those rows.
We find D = 2.545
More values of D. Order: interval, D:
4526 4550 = 2.436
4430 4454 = 2.462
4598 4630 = 2.516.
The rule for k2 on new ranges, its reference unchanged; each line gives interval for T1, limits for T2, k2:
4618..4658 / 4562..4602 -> 46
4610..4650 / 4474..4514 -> -38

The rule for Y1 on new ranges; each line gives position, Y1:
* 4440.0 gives 0.90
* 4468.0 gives 1.01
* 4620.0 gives 1.01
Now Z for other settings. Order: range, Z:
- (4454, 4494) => 4488.0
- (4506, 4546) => 4520.0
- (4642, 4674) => 4668.0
